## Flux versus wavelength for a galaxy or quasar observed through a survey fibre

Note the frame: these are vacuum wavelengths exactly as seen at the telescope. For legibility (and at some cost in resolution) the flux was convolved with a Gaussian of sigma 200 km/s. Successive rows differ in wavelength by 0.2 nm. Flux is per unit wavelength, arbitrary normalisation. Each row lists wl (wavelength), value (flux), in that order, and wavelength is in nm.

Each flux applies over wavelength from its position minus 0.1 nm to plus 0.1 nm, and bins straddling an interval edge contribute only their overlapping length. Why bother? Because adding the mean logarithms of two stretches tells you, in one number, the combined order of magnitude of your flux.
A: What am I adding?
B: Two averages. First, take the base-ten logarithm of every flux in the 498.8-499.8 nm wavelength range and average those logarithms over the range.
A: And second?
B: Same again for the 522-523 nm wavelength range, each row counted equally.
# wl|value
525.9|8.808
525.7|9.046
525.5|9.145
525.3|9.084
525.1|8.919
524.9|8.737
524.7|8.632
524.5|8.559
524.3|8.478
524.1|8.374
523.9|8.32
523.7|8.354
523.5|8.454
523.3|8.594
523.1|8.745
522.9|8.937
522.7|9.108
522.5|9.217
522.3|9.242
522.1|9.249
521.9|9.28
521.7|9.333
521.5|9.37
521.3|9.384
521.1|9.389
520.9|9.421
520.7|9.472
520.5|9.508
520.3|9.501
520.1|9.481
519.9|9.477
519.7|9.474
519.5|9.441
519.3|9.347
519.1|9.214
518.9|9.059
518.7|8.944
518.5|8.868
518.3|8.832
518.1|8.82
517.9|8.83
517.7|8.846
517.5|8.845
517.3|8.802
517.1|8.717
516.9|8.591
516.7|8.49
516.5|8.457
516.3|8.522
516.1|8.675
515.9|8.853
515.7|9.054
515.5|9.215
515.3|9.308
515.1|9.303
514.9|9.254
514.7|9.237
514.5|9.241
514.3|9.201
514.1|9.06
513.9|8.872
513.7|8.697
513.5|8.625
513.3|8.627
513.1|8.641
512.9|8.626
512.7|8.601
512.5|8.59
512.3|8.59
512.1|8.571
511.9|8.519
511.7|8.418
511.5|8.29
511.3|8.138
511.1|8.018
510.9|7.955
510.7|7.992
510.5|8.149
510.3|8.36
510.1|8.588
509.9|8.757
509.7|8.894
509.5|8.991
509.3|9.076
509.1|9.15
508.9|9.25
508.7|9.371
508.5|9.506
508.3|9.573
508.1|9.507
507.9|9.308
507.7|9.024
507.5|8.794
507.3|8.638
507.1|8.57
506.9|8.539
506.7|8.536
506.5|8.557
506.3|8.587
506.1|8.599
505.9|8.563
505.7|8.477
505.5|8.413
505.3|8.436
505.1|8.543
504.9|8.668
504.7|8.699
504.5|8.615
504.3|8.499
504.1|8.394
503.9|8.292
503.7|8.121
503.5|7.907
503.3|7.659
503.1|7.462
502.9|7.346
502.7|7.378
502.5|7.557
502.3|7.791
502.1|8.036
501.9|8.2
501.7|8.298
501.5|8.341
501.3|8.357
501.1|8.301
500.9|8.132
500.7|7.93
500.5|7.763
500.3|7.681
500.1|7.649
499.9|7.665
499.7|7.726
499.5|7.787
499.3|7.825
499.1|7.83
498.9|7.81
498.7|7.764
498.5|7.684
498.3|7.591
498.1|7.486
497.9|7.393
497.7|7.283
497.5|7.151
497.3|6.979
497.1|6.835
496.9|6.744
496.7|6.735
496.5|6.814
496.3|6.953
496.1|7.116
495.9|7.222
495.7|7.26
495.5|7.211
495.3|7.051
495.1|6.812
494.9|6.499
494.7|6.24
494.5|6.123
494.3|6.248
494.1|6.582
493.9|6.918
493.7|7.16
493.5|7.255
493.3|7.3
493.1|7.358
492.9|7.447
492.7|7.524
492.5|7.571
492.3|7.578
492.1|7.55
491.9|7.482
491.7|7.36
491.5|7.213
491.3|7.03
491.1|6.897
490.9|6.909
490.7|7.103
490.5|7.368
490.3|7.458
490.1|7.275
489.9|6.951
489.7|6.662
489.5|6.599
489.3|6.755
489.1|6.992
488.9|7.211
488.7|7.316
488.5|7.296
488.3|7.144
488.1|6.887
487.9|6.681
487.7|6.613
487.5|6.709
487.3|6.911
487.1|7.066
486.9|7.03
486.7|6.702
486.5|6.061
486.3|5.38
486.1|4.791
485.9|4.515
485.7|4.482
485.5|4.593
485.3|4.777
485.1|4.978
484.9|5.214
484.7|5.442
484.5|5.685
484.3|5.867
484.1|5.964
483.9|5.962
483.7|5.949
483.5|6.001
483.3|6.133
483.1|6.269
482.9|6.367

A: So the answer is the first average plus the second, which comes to 1.85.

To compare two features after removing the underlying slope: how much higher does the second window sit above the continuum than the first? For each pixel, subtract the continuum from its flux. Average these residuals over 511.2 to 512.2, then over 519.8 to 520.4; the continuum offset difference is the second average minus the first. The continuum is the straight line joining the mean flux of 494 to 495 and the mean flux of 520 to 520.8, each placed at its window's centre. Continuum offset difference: 0.1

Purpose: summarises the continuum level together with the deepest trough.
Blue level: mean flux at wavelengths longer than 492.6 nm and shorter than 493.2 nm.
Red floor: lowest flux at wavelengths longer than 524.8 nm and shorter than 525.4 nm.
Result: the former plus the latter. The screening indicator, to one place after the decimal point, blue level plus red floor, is 16.2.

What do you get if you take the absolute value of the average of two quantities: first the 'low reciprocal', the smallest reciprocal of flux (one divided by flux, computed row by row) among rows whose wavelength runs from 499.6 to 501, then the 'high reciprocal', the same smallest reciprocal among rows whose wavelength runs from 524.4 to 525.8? 0.116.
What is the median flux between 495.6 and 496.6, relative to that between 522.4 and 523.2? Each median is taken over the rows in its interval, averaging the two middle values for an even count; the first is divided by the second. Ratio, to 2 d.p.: 0.79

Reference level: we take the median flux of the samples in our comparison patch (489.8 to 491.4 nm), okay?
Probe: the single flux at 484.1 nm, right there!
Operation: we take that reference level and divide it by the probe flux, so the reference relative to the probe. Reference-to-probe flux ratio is 1.18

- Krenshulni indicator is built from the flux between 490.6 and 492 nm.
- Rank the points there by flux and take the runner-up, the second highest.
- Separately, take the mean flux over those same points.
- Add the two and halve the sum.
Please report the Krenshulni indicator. 7.3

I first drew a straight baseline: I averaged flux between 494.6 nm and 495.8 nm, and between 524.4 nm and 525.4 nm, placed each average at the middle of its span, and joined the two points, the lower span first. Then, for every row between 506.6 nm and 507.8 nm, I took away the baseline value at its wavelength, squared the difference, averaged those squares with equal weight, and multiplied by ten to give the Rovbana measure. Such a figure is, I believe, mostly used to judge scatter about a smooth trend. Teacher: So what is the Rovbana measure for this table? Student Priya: 11.3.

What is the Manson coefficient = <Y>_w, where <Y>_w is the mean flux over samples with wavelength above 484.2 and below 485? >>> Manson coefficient 5.6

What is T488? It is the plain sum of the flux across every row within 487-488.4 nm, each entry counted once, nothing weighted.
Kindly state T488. 48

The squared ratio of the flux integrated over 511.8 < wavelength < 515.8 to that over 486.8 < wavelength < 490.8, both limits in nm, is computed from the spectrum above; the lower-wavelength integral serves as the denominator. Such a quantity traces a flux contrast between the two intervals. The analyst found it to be 1.61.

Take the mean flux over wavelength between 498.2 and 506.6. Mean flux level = 8.1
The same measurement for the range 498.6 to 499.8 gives 7.8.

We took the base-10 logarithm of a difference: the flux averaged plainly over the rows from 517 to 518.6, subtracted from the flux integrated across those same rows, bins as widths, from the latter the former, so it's 0.72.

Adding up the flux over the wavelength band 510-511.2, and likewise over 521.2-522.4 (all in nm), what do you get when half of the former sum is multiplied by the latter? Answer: 1370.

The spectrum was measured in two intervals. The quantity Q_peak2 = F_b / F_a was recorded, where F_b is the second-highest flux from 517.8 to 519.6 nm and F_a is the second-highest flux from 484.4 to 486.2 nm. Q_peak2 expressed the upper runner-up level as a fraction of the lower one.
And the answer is 1.7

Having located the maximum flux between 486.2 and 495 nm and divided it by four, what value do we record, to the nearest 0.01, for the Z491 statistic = 1.89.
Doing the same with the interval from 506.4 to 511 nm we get 2.39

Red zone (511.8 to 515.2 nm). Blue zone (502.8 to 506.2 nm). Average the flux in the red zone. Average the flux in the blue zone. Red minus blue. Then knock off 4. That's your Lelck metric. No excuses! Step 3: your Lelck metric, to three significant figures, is -3.44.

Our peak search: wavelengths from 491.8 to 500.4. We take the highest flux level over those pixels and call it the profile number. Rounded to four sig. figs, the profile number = 7.830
